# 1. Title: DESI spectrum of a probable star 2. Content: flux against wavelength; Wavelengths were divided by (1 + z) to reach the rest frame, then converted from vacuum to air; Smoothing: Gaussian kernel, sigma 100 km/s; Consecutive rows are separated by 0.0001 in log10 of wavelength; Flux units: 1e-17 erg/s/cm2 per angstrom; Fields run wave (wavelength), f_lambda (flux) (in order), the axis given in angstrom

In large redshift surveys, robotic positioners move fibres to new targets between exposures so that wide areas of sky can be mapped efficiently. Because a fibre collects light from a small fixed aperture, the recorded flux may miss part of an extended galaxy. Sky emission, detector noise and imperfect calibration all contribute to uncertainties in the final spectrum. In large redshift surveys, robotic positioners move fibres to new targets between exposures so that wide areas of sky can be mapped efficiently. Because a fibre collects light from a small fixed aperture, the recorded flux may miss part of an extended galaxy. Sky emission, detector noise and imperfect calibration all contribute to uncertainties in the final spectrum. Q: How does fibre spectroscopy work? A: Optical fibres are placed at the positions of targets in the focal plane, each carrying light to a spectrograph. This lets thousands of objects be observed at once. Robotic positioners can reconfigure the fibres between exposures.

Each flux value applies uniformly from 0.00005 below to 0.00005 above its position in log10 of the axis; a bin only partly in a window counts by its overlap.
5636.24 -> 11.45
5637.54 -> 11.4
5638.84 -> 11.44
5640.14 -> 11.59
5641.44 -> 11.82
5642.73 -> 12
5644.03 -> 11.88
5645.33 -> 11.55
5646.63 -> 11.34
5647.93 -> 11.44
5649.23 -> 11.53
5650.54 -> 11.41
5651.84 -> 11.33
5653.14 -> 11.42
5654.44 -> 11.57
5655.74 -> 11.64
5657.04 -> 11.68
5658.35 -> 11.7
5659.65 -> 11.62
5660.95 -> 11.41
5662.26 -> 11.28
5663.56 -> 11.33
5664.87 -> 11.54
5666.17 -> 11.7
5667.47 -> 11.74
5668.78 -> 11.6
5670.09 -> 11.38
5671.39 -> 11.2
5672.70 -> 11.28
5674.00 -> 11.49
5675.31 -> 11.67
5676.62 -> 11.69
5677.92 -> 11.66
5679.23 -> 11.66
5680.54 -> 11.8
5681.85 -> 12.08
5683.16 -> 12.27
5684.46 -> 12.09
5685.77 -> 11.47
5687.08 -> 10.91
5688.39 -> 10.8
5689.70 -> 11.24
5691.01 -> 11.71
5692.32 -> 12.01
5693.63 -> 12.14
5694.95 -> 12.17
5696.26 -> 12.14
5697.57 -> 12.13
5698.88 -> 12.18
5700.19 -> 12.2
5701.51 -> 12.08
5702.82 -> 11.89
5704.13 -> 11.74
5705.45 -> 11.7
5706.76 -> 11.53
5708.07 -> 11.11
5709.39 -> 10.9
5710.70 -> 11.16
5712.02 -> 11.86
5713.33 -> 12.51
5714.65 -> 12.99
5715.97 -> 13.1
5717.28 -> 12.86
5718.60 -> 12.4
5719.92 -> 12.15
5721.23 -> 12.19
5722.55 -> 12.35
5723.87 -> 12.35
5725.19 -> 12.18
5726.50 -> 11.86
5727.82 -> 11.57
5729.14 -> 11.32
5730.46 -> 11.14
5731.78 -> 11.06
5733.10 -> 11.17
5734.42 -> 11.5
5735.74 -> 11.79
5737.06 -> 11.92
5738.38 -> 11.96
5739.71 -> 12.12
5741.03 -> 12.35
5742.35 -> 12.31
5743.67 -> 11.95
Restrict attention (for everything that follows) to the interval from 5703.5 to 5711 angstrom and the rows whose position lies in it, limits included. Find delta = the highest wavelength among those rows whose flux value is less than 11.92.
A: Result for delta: 5710.70 angstrom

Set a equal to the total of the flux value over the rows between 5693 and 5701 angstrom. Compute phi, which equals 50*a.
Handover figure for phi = 3648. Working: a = 73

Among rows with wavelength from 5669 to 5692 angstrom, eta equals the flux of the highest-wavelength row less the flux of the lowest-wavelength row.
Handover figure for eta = 0.3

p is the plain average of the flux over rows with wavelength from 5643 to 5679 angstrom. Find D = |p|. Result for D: 11.5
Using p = 11.5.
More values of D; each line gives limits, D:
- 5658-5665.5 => 11.5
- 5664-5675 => 11.5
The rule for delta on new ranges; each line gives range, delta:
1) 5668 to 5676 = 5675.31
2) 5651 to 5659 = 5658.35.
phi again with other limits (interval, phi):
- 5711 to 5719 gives 3786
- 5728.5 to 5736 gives 3399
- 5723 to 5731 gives 3521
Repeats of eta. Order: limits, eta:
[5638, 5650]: 0.1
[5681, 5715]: 0.9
